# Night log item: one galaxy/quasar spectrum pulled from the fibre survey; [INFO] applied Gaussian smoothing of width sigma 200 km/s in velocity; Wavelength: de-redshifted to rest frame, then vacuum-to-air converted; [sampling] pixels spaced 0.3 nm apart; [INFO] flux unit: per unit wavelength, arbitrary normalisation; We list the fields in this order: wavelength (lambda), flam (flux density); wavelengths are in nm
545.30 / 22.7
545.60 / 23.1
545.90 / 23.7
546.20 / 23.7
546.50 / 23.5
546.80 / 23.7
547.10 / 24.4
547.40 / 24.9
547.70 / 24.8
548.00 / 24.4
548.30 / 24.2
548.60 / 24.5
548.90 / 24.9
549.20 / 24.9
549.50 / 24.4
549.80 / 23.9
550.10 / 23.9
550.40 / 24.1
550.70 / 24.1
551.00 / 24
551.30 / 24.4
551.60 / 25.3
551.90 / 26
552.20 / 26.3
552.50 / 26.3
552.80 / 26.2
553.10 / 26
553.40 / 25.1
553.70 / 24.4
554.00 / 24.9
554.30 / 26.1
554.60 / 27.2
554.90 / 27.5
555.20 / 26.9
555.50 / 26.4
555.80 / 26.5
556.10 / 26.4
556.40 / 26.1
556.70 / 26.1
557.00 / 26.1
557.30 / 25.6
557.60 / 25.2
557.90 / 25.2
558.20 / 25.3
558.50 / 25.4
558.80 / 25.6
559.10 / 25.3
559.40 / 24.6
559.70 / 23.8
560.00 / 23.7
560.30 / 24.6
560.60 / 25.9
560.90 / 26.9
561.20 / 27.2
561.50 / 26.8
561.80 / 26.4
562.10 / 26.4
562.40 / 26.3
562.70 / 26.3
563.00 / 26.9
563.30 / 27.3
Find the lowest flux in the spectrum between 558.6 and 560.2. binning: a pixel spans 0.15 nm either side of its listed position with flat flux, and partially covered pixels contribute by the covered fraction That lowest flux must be 23.7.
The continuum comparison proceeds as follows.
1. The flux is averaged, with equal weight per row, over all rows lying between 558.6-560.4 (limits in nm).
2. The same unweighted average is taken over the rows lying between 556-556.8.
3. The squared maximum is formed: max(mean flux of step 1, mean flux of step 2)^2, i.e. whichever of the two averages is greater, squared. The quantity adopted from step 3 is 686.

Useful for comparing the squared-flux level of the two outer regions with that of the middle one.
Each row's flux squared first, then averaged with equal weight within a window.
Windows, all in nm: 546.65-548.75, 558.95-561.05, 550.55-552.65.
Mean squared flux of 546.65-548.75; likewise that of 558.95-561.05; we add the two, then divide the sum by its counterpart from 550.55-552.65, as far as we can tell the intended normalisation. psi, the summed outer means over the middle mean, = 1.92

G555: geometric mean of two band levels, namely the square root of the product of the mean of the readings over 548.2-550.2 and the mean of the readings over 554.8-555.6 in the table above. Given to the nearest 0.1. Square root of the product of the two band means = 25.6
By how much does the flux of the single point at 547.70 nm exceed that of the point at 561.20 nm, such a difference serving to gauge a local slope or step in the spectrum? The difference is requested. -2.4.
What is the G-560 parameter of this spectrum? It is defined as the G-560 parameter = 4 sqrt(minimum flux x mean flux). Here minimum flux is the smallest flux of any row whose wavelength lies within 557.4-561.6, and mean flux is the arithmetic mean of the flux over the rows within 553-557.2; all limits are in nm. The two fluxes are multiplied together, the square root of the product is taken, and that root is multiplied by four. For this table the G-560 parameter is 100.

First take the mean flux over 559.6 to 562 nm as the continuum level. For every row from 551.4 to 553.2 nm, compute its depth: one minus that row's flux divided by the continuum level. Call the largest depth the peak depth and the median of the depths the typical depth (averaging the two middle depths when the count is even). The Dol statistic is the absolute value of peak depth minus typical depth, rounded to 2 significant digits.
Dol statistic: 0.031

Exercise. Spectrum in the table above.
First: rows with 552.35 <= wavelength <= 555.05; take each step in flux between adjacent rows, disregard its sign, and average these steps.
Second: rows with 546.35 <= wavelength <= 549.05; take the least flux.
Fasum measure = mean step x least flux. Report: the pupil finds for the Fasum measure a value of 15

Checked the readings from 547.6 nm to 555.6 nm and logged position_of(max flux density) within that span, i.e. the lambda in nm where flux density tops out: 554.90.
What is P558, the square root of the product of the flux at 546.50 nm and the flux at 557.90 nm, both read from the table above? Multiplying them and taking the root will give 24.3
